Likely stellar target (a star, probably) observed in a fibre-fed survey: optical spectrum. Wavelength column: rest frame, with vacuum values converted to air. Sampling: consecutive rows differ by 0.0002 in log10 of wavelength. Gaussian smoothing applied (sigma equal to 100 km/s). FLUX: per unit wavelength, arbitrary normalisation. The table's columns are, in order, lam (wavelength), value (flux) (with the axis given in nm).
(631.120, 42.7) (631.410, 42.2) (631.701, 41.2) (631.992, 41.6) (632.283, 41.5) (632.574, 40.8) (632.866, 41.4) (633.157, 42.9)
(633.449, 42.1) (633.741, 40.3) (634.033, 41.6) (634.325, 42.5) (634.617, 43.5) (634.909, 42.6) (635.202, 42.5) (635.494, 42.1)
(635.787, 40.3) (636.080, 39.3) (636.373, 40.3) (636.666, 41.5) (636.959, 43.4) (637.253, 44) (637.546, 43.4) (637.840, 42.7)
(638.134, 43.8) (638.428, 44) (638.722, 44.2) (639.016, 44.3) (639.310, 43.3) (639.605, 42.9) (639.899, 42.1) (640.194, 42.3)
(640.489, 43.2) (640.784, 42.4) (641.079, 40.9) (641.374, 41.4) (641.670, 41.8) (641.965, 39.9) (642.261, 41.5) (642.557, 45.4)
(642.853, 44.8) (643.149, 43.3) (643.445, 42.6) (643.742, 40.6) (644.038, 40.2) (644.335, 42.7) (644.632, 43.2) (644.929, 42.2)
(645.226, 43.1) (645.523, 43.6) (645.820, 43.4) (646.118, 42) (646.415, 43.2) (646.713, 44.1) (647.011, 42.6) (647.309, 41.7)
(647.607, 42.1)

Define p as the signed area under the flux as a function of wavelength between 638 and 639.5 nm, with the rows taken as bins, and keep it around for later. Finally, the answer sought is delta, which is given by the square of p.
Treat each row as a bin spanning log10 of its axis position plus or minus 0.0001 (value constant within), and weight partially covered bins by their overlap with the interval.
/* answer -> 4335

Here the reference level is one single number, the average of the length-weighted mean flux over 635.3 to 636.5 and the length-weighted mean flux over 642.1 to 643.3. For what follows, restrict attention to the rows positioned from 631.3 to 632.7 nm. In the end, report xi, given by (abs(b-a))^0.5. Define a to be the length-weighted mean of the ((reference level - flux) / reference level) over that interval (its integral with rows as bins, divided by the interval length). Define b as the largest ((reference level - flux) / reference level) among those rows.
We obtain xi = 0.124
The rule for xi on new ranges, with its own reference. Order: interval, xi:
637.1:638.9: 0.153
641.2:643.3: 0.251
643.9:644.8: 0.210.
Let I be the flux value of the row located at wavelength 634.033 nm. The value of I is 41.6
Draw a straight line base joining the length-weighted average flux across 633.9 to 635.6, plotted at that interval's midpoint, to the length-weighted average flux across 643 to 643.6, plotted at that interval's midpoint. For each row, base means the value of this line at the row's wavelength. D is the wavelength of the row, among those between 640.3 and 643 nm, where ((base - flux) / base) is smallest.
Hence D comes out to 642.557 nm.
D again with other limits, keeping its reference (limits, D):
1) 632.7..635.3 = 634.617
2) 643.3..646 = 645.523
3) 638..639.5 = 639.016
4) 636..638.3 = 637.253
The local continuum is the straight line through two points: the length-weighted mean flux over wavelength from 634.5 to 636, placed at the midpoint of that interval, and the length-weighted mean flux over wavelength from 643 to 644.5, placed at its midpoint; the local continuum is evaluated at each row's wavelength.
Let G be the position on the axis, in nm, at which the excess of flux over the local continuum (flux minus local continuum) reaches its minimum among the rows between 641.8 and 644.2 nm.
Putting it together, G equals 641.965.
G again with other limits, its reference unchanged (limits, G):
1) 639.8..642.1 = 641.965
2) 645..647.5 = 647.309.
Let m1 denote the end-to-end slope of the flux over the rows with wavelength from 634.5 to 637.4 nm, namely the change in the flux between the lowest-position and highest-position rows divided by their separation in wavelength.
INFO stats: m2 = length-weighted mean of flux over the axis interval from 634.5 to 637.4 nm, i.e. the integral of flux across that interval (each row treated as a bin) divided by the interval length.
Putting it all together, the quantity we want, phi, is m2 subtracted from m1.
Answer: -41.7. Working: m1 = 0.2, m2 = 41.94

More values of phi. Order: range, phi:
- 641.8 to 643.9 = -42.2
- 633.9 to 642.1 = -42.6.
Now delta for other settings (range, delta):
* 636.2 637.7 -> 4057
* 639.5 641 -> 4065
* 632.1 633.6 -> 3917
